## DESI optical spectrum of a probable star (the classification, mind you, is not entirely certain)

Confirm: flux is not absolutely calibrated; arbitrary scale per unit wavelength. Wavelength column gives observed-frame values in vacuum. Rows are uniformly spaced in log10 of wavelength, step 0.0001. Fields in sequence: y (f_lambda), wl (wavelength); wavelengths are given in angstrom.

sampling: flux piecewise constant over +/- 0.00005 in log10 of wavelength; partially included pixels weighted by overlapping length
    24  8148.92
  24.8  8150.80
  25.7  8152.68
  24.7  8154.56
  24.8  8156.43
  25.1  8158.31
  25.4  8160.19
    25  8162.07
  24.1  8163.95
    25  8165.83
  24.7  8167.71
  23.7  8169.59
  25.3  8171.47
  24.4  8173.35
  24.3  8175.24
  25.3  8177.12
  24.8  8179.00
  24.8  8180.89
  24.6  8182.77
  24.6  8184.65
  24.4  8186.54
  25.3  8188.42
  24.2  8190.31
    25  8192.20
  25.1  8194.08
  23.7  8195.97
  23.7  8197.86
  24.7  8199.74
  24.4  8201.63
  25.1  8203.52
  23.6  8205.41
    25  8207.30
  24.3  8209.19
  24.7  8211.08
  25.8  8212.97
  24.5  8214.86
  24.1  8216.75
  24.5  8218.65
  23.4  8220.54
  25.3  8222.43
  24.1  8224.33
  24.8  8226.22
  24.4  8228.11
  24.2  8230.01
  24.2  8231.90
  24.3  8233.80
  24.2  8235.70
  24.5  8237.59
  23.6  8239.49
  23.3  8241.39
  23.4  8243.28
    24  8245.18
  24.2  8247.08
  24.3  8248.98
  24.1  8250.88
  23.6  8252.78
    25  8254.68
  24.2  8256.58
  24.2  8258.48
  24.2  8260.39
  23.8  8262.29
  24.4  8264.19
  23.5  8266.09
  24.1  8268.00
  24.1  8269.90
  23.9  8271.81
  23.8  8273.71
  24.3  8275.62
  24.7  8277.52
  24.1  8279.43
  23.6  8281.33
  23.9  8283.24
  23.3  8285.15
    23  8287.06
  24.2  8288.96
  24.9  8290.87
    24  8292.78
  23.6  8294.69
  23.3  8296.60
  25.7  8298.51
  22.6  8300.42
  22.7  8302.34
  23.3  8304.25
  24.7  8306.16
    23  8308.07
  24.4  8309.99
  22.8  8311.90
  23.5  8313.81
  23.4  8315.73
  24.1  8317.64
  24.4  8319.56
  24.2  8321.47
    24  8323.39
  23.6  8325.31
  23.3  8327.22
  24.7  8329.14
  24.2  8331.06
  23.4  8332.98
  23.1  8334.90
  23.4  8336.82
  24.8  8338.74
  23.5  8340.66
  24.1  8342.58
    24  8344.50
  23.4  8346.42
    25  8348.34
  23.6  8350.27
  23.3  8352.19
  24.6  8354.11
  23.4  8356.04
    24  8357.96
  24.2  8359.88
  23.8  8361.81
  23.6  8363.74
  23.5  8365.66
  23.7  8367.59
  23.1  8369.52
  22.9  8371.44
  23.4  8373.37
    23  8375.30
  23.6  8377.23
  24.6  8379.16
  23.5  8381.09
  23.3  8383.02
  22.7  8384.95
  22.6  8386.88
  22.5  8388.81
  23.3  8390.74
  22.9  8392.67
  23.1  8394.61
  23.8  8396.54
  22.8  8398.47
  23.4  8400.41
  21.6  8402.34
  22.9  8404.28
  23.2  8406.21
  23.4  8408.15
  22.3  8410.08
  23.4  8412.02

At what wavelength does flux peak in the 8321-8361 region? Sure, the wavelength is 8348.34 angstrom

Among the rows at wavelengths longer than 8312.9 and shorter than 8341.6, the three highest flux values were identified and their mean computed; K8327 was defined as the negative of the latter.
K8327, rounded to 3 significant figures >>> -24.6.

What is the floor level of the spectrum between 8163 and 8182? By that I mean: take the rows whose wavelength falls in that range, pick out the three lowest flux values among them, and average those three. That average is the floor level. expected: 24.0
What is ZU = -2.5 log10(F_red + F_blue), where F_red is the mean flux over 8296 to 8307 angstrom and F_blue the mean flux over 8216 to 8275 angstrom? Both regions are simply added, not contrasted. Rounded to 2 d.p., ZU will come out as -4.20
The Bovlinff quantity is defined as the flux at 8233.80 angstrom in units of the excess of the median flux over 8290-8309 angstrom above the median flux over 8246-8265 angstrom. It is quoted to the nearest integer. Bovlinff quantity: -32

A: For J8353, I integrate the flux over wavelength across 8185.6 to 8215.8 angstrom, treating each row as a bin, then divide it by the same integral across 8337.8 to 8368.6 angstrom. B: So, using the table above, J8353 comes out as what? 1.01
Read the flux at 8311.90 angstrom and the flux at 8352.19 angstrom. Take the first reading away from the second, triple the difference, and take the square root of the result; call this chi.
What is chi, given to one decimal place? 1.2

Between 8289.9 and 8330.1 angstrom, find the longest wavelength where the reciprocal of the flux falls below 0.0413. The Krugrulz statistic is 8329.14 angstrom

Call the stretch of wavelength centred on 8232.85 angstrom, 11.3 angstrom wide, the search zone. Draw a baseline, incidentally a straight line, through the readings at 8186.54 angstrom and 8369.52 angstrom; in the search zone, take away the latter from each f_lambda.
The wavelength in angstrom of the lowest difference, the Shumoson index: 8230.01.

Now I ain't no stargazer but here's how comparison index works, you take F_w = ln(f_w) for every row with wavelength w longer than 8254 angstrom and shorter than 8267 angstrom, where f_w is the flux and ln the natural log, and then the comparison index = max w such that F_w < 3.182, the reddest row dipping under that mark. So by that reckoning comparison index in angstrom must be 8266.09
